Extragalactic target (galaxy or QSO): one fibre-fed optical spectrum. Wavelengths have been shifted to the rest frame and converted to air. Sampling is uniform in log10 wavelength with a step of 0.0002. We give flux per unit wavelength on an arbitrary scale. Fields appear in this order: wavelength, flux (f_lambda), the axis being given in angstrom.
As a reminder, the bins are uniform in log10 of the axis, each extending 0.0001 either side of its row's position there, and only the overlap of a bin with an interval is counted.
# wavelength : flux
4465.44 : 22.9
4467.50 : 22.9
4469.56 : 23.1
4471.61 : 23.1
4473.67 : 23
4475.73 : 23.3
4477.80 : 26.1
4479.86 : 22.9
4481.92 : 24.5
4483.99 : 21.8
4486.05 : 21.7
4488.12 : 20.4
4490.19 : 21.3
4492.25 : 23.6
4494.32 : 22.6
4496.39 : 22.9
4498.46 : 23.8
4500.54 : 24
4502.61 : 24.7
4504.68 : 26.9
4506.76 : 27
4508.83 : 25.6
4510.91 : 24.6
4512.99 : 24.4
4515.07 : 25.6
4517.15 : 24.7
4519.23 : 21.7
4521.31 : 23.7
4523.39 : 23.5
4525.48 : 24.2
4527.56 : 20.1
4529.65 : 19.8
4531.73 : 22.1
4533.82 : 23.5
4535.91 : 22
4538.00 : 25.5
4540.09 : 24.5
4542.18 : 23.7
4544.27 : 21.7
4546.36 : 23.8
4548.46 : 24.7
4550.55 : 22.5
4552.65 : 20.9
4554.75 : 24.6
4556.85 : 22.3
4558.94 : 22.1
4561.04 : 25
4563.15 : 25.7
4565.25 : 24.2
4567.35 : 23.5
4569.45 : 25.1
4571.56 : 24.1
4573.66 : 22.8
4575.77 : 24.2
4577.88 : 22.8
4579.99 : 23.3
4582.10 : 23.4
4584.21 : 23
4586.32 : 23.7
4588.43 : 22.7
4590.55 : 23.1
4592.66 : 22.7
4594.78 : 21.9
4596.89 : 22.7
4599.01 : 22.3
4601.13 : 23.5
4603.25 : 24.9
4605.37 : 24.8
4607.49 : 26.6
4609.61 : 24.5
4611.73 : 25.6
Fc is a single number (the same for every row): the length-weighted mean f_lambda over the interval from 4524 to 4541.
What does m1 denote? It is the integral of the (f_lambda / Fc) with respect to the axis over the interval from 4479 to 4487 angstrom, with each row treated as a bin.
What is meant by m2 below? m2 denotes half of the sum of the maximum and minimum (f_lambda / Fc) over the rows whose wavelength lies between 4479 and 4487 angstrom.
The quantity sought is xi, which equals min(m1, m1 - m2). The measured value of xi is 6.99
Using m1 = 8.0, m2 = 1.02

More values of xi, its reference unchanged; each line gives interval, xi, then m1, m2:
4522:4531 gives 7.74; 8.7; 0.97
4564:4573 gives 8.53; 9.6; 1.07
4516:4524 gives 7.23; 8.3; 1.02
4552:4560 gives 6.95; 7.9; 1.00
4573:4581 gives 7.16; 8.2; 1.03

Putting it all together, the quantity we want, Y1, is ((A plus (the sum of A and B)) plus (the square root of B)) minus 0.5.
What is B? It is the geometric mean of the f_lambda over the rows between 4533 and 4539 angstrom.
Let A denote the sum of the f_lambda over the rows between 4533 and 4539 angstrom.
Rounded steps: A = 71.0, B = 23.6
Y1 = 170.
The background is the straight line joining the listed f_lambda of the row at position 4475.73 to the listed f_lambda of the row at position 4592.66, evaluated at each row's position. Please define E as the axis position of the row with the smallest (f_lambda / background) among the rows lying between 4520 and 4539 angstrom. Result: 4529.65 angstrom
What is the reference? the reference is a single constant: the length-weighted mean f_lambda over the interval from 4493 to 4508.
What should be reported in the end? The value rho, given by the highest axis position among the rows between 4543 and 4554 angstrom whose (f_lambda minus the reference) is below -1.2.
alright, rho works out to 4552.65 angstrom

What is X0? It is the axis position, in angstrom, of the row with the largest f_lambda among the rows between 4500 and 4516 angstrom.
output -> 4506.76 angstrom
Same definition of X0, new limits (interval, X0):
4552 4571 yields 4563.15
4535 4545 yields 4538.00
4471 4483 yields 4477.80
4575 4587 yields 4575.77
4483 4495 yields 4492.25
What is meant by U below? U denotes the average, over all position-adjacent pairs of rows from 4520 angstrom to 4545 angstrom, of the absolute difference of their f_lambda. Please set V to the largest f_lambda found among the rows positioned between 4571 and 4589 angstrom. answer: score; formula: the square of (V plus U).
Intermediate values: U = 1.6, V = 24.2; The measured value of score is 667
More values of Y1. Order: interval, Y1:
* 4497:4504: 174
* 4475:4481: 173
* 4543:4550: 168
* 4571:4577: 170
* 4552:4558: 162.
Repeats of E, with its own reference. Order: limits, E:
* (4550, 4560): 4552.65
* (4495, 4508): 4496.39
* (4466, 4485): 4483.99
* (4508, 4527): 4519.23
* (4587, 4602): 4594.78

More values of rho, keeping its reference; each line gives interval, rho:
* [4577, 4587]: 4584.21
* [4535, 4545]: 4544.27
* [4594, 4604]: 4599.01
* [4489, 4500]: 4496.39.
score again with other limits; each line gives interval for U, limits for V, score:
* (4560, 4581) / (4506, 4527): 791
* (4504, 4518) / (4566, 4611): 751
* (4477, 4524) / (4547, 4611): 775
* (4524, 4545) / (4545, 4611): 811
